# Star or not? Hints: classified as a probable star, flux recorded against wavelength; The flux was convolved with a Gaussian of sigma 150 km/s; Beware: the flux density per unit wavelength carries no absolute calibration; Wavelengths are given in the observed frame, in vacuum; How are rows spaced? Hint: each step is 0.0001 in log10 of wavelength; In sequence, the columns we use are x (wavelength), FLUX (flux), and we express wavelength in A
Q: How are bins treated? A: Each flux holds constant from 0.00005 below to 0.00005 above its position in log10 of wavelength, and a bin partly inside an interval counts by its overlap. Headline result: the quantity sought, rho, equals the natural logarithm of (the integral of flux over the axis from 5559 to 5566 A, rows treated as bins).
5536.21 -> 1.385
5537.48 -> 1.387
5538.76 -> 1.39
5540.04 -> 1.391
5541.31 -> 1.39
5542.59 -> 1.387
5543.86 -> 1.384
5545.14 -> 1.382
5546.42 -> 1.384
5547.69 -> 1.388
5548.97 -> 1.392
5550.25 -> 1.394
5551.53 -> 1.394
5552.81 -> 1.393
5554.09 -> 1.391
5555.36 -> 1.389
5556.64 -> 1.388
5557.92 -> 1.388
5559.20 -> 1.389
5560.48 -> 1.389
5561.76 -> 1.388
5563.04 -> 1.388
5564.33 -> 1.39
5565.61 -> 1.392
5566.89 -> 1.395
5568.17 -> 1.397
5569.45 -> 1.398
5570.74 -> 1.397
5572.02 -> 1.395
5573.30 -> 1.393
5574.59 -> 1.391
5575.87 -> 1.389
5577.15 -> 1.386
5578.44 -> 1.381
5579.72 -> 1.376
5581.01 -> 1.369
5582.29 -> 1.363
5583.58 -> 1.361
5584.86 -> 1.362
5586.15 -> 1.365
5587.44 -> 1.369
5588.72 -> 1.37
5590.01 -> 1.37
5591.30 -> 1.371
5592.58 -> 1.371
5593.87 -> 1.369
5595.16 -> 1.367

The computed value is 2.27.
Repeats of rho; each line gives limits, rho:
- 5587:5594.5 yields 2.33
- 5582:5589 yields 2.26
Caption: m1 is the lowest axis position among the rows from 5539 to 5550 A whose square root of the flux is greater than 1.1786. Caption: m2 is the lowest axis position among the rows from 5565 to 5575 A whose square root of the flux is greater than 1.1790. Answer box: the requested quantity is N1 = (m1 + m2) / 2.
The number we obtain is 5552.8 A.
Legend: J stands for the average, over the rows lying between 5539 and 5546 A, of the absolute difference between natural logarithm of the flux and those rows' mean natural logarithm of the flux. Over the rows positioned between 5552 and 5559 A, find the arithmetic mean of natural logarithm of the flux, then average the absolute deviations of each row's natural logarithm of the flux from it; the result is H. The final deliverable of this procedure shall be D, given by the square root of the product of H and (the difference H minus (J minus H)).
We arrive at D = 0.0007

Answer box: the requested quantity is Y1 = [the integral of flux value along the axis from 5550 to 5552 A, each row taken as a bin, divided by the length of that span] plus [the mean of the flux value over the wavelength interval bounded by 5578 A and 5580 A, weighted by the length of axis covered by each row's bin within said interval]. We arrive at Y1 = 2.77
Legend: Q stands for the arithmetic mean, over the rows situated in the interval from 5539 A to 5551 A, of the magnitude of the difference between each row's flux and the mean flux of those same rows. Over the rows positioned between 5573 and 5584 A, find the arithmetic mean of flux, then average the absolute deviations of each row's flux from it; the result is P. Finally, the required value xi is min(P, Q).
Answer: 0.0033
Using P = 0.0102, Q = 0.0033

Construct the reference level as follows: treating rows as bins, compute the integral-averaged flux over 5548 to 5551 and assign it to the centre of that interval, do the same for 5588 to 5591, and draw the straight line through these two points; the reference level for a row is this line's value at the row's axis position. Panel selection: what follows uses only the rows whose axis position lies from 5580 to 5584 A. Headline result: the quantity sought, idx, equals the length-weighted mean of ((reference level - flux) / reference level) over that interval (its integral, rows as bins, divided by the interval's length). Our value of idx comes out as 0.006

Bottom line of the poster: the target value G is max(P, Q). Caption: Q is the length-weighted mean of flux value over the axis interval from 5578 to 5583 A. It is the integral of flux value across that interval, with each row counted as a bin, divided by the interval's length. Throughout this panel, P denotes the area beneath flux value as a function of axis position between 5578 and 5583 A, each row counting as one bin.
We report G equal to 6.86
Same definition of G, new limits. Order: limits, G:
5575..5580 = 6.93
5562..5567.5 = 7.64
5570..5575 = 6.96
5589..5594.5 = 7.54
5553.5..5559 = 7.65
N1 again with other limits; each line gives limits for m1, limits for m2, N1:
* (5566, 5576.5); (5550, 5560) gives 5558.6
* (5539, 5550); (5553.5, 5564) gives 5547.1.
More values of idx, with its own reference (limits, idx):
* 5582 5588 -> 0.006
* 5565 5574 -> -0.011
